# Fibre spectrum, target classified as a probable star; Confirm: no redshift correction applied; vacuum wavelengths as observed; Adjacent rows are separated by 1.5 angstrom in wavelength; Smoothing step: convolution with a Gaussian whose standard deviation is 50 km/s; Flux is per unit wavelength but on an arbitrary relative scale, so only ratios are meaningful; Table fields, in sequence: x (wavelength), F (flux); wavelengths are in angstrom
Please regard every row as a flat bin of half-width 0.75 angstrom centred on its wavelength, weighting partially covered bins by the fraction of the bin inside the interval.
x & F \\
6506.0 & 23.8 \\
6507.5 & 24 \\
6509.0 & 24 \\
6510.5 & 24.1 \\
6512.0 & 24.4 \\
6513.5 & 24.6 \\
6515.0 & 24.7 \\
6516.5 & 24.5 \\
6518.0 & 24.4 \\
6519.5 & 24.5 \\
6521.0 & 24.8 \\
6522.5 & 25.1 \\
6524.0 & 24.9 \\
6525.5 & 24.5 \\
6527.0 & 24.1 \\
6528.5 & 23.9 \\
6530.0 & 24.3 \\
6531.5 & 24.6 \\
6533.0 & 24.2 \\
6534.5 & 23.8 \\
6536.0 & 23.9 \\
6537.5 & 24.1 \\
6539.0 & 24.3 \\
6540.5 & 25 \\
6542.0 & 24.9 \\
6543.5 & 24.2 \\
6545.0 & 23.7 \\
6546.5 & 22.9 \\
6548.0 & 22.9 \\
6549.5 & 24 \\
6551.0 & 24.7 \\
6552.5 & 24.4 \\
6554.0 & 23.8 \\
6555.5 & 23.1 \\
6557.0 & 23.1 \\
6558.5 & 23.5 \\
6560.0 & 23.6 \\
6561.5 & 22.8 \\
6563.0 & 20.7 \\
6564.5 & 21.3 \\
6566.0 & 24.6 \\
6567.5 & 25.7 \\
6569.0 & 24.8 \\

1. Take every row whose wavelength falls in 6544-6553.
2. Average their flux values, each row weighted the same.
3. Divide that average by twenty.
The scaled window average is 1.19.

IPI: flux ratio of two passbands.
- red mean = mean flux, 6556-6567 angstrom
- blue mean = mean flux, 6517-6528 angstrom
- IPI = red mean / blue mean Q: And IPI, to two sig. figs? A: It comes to 0.93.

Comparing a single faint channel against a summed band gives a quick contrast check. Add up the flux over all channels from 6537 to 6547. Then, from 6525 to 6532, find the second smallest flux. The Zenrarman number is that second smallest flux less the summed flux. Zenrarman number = -145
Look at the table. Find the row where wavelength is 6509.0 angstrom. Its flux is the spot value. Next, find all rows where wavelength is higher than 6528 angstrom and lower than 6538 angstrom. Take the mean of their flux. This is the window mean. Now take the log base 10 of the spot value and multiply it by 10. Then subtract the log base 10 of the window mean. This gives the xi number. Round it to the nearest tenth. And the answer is 12.4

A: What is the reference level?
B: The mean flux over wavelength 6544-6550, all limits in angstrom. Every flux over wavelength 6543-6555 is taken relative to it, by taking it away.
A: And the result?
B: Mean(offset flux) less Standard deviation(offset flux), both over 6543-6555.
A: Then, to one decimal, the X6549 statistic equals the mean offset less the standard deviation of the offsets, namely -0.2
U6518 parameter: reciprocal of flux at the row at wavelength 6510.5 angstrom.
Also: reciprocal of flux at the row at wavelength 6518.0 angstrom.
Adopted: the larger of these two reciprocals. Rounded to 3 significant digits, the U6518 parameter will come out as 0.0415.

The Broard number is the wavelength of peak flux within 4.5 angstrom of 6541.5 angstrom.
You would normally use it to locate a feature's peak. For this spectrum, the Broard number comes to 6540.5 angstrom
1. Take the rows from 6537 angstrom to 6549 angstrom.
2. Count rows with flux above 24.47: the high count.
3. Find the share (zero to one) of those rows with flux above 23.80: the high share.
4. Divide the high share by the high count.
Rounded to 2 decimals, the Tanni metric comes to 0.31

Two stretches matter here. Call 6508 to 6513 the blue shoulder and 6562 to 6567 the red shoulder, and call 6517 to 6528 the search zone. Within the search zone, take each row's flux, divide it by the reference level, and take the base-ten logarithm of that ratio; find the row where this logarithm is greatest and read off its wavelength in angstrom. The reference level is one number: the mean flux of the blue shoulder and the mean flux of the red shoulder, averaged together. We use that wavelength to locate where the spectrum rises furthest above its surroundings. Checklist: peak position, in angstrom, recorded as 6522.5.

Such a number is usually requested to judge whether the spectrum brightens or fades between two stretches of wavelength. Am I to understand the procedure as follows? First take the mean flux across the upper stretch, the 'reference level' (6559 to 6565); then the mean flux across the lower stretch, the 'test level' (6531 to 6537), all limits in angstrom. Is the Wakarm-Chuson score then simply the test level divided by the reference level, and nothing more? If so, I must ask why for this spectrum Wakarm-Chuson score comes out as 1.09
